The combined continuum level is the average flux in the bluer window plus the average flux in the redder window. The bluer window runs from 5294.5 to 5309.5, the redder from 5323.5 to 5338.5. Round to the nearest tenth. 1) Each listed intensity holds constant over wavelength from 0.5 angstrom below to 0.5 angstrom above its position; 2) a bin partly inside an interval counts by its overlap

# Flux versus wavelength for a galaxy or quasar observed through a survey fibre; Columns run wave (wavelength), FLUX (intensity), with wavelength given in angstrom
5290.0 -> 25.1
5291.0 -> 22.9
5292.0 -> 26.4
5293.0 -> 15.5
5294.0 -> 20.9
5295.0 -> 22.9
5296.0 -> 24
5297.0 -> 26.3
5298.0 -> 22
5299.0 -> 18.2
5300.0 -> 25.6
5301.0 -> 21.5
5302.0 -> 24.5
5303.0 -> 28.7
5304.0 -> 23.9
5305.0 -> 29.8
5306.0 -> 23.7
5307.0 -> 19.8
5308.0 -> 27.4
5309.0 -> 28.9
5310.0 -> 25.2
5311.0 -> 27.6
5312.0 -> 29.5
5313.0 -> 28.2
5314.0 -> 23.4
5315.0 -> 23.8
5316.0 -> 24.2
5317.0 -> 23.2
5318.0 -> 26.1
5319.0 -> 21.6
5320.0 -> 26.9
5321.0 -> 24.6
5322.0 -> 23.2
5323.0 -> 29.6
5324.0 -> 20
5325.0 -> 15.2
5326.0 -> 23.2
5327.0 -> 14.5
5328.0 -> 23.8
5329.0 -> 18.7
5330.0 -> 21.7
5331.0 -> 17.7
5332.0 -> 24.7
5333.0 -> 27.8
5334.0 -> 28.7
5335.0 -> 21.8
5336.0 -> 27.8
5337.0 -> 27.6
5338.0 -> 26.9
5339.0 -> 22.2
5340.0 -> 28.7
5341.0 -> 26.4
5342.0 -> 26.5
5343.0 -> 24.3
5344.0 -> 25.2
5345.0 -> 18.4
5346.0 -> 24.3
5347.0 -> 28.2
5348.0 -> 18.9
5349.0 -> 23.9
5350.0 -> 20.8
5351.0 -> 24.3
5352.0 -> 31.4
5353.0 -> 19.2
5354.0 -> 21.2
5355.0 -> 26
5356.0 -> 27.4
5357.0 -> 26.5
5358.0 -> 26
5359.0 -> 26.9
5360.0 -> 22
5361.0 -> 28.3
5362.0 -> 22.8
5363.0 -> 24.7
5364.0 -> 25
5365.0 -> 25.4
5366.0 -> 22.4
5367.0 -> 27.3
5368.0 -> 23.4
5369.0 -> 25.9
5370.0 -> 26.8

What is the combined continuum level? 47.2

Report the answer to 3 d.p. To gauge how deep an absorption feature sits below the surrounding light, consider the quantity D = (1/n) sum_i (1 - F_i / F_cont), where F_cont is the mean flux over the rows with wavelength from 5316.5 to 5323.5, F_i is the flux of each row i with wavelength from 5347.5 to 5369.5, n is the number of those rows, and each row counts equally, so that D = 0.020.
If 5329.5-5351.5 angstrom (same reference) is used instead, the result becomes 0.025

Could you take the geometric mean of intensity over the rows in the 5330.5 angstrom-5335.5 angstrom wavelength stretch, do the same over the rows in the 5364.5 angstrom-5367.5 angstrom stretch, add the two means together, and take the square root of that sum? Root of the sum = 6.98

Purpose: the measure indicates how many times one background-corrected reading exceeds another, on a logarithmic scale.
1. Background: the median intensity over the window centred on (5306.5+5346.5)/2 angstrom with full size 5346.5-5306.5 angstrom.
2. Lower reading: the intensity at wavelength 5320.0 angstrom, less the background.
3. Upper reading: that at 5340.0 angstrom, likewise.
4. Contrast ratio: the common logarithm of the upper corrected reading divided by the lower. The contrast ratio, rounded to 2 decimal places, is 0.24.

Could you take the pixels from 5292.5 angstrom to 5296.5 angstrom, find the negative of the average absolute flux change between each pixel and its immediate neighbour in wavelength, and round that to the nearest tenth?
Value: -2.8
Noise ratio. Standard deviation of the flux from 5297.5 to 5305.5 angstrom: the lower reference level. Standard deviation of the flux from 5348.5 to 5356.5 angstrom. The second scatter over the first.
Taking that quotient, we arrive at 1.0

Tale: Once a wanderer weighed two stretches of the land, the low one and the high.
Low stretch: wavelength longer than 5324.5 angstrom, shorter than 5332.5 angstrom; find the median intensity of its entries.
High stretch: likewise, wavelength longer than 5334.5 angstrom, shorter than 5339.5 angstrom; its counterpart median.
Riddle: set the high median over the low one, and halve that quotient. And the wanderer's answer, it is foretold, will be 0.67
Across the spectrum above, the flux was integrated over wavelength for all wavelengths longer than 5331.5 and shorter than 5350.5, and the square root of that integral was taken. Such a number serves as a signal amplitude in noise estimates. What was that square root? 21.8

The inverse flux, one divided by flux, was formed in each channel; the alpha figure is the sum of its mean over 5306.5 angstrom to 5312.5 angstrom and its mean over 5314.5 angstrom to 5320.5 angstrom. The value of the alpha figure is 0.0799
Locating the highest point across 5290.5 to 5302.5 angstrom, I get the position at 5292.0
